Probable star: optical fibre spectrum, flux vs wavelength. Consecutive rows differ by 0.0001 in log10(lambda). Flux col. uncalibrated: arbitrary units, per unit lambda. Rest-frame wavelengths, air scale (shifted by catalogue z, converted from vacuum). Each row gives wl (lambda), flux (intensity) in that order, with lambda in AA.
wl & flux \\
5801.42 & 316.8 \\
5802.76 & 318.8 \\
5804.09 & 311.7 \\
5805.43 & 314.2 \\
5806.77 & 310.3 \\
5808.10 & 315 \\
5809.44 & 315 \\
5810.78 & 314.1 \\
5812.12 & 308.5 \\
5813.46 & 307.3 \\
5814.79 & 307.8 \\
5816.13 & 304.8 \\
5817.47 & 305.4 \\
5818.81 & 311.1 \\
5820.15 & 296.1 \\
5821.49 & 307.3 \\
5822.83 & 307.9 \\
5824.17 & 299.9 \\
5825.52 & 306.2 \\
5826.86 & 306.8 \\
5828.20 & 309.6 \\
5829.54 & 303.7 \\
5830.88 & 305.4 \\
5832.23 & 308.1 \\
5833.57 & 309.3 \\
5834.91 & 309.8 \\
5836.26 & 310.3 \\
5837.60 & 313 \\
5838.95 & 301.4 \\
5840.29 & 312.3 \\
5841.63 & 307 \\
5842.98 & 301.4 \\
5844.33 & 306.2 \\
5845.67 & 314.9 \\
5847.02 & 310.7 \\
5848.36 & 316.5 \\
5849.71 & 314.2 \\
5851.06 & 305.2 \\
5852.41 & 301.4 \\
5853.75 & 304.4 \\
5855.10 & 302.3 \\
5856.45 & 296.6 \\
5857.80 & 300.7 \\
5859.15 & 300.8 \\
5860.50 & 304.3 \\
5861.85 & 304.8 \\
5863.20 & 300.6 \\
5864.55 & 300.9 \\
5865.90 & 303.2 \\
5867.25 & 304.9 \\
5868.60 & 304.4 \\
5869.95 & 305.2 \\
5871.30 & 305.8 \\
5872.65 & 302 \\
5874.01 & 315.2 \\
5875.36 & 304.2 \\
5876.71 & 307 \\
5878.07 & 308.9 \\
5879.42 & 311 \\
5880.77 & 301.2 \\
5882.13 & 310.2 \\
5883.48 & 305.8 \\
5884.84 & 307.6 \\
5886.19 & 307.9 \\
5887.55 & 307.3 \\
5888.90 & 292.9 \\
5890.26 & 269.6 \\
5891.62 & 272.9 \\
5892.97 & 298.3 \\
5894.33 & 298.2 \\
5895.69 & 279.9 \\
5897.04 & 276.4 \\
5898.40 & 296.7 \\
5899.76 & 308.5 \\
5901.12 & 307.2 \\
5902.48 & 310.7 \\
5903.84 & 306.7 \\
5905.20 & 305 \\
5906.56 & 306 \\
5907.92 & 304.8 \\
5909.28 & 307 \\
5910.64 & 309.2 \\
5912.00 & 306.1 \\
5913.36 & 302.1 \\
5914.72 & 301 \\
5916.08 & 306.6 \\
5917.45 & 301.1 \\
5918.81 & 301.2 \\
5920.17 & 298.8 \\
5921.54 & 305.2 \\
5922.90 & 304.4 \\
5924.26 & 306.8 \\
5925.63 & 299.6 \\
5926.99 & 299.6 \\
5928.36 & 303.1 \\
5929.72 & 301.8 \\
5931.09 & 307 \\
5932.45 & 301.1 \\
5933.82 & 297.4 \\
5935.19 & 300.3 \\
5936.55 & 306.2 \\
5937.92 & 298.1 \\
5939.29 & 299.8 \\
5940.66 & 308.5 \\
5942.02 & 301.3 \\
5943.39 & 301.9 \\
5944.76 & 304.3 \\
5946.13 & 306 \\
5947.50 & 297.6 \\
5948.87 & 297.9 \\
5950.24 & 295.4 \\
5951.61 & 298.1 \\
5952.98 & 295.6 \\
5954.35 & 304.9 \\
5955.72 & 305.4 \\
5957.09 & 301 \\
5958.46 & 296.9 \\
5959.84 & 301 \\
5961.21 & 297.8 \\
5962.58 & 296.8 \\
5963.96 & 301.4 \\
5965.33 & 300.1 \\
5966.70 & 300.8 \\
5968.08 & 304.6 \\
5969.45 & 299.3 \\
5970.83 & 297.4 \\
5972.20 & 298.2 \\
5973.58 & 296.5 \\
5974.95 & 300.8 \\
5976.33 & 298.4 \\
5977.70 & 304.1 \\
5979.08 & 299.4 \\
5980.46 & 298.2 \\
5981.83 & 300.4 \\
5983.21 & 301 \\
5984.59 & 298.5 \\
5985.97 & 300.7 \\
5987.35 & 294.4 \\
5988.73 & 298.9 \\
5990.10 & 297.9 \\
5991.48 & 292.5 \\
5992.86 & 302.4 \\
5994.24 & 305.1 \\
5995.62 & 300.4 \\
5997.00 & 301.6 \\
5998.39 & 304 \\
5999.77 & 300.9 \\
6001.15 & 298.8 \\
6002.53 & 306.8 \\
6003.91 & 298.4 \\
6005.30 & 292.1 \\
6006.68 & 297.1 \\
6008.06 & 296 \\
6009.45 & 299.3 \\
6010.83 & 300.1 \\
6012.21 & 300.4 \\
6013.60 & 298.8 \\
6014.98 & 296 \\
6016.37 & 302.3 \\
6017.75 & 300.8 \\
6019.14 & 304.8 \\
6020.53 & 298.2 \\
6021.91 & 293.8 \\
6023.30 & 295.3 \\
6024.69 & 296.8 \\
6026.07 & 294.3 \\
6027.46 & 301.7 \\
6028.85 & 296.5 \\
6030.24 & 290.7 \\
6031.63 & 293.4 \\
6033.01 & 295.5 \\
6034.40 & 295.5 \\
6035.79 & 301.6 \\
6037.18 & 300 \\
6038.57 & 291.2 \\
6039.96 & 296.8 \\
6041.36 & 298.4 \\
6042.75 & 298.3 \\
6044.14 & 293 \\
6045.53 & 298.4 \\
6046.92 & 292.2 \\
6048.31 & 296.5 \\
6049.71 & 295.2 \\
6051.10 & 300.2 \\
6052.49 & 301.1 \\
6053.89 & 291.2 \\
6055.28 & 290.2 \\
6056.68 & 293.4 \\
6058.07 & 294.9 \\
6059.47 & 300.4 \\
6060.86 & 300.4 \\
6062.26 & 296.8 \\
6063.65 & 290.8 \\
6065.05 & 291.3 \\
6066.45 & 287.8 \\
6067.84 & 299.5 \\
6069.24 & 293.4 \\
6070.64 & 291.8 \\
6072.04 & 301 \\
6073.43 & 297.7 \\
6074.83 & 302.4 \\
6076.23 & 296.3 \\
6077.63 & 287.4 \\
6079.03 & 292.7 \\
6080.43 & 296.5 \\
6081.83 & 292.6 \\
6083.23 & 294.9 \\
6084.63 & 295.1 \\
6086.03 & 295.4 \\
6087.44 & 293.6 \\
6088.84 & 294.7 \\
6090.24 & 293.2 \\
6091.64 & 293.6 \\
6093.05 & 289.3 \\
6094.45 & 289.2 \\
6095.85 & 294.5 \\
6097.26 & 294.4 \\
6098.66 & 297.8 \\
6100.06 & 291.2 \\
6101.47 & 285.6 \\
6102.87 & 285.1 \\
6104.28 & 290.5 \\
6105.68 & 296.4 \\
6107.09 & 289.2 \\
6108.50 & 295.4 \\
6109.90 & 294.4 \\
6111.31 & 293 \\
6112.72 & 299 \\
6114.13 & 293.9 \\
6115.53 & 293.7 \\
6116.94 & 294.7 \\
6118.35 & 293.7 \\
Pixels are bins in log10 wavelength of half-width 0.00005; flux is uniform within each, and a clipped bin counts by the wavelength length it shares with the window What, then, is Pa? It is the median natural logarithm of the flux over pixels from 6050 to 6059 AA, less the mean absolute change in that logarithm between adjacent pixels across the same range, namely 5.67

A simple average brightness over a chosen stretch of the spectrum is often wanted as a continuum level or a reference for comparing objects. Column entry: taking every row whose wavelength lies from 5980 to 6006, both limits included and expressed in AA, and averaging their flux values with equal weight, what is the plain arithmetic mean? 300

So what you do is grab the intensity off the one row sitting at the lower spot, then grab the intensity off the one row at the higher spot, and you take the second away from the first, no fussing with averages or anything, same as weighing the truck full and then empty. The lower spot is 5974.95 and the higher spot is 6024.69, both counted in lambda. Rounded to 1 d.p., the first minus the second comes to 4.0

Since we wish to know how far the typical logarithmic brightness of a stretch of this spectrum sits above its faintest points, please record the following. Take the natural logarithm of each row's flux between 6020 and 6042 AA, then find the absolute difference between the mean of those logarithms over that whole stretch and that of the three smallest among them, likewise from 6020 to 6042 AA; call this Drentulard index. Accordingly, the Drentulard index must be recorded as 0.015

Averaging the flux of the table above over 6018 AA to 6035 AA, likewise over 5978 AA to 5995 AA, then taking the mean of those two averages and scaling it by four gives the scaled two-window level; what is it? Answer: 1191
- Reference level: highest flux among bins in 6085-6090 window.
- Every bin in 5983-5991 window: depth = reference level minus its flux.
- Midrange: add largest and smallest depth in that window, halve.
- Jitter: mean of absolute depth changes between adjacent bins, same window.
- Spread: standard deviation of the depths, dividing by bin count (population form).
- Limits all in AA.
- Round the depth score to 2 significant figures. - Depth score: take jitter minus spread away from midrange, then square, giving 12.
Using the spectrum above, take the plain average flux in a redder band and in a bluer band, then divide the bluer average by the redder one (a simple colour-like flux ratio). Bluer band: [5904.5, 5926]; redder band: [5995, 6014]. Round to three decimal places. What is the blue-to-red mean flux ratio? 1.015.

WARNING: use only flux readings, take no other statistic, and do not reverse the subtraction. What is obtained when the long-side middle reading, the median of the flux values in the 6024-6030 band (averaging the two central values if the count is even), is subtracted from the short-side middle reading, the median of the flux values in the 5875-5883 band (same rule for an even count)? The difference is 11.3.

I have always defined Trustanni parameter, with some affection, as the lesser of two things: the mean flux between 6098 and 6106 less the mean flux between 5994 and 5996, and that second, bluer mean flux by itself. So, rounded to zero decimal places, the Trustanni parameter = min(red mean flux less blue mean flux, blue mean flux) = -12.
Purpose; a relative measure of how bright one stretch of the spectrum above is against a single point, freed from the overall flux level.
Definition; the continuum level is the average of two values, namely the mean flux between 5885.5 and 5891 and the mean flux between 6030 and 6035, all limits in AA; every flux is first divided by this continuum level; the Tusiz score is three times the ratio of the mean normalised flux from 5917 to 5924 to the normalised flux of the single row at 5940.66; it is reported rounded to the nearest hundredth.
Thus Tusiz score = 2.94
